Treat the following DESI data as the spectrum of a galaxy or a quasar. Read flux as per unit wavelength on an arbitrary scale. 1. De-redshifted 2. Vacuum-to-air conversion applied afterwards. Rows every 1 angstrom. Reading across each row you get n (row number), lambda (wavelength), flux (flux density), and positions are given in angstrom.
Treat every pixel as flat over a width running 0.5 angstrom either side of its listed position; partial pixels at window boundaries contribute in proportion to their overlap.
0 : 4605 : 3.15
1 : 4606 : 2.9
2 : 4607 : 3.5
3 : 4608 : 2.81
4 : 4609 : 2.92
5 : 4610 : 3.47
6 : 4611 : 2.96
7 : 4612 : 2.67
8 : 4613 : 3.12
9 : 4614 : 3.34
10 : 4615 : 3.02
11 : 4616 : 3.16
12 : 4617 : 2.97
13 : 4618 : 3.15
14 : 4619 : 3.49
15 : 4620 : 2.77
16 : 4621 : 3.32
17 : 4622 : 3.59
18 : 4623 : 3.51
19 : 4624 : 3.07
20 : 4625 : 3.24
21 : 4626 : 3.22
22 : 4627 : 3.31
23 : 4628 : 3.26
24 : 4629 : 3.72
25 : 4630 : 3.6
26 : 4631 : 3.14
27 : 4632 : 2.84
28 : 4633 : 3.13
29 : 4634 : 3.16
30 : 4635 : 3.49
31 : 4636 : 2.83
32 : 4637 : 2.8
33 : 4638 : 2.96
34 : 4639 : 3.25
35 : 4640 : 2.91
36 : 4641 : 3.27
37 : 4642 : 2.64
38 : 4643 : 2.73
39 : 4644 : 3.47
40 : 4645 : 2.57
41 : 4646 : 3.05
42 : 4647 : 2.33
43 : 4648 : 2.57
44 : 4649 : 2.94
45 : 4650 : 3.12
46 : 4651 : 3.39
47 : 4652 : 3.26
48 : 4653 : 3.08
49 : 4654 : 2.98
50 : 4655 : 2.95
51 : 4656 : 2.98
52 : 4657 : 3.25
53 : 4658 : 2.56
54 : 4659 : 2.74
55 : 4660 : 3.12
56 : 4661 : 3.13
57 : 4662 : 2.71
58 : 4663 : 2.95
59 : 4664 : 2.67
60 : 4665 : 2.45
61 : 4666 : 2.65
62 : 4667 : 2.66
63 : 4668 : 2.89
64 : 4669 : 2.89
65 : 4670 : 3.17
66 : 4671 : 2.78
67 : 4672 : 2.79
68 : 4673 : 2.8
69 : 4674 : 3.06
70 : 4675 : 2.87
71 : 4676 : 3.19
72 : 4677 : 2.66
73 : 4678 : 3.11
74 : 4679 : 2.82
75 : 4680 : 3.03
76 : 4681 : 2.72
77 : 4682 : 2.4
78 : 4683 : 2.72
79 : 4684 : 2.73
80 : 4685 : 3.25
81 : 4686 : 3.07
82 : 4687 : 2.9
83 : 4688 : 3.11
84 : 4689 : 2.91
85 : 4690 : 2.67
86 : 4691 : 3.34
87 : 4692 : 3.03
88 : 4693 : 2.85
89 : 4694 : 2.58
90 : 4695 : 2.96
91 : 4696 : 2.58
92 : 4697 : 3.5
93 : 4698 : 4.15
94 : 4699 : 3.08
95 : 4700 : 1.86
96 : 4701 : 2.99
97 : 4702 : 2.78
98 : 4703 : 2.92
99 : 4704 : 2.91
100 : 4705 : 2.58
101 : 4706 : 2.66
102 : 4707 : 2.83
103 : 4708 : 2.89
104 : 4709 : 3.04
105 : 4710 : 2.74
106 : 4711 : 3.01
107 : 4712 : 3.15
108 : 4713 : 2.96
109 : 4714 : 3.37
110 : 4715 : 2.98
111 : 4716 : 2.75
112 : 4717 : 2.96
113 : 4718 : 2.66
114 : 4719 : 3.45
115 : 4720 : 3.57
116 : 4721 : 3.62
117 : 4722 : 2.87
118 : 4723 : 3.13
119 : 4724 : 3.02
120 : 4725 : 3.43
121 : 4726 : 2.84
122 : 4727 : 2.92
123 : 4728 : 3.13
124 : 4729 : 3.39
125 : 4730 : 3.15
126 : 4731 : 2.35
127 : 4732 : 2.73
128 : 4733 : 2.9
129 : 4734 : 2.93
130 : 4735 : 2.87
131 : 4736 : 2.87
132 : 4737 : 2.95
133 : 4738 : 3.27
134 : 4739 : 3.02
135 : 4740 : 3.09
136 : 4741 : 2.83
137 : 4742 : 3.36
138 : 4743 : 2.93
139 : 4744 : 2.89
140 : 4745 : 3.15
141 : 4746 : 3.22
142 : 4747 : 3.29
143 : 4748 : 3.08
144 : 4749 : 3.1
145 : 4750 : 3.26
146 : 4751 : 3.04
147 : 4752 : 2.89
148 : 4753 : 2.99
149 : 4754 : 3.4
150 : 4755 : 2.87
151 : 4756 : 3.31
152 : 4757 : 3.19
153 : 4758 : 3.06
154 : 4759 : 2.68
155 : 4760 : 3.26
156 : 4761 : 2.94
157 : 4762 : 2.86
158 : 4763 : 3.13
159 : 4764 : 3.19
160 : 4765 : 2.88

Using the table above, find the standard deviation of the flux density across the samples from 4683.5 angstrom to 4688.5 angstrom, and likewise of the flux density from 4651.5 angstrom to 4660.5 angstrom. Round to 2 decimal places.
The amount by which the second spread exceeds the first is 0.03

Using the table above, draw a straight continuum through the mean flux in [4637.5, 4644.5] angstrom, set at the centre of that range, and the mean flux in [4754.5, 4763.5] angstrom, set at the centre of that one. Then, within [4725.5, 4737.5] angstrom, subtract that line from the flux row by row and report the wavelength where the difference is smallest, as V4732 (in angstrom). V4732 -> 4731 angstrom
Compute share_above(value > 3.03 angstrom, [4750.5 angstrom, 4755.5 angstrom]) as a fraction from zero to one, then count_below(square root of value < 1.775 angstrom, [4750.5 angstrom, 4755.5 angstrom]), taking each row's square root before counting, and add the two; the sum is 4.4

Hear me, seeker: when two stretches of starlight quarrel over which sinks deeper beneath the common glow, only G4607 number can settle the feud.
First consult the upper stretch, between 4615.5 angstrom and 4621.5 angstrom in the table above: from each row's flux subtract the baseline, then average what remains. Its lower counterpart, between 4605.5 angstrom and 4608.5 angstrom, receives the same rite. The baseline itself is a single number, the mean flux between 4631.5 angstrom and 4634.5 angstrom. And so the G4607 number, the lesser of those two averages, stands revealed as 0.03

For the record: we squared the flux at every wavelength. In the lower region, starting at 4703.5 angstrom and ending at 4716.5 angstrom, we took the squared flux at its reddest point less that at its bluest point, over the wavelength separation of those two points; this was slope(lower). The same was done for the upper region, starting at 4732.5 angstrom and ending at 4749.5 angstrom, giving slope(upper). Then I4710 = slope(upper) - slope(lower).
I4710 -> 0.2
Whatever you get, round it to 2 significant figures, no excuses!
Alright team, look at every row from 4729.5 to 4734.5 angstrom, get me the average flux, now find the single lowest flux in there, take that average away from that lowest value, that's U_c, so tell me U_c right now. -0.46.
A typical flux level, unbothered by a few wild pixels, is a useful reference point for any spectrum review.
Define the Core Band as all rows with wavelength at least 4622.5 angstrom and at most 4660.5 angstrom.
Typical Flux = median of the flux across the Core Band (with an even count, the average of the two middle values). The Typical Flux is 3.10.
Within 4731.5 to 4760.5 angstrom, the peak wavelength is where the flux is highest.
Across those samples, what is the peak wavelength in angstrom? 4754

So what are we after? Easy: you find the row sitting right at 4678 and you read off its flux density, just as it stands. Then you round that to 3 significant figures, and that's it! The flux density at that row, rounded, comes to 3.11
